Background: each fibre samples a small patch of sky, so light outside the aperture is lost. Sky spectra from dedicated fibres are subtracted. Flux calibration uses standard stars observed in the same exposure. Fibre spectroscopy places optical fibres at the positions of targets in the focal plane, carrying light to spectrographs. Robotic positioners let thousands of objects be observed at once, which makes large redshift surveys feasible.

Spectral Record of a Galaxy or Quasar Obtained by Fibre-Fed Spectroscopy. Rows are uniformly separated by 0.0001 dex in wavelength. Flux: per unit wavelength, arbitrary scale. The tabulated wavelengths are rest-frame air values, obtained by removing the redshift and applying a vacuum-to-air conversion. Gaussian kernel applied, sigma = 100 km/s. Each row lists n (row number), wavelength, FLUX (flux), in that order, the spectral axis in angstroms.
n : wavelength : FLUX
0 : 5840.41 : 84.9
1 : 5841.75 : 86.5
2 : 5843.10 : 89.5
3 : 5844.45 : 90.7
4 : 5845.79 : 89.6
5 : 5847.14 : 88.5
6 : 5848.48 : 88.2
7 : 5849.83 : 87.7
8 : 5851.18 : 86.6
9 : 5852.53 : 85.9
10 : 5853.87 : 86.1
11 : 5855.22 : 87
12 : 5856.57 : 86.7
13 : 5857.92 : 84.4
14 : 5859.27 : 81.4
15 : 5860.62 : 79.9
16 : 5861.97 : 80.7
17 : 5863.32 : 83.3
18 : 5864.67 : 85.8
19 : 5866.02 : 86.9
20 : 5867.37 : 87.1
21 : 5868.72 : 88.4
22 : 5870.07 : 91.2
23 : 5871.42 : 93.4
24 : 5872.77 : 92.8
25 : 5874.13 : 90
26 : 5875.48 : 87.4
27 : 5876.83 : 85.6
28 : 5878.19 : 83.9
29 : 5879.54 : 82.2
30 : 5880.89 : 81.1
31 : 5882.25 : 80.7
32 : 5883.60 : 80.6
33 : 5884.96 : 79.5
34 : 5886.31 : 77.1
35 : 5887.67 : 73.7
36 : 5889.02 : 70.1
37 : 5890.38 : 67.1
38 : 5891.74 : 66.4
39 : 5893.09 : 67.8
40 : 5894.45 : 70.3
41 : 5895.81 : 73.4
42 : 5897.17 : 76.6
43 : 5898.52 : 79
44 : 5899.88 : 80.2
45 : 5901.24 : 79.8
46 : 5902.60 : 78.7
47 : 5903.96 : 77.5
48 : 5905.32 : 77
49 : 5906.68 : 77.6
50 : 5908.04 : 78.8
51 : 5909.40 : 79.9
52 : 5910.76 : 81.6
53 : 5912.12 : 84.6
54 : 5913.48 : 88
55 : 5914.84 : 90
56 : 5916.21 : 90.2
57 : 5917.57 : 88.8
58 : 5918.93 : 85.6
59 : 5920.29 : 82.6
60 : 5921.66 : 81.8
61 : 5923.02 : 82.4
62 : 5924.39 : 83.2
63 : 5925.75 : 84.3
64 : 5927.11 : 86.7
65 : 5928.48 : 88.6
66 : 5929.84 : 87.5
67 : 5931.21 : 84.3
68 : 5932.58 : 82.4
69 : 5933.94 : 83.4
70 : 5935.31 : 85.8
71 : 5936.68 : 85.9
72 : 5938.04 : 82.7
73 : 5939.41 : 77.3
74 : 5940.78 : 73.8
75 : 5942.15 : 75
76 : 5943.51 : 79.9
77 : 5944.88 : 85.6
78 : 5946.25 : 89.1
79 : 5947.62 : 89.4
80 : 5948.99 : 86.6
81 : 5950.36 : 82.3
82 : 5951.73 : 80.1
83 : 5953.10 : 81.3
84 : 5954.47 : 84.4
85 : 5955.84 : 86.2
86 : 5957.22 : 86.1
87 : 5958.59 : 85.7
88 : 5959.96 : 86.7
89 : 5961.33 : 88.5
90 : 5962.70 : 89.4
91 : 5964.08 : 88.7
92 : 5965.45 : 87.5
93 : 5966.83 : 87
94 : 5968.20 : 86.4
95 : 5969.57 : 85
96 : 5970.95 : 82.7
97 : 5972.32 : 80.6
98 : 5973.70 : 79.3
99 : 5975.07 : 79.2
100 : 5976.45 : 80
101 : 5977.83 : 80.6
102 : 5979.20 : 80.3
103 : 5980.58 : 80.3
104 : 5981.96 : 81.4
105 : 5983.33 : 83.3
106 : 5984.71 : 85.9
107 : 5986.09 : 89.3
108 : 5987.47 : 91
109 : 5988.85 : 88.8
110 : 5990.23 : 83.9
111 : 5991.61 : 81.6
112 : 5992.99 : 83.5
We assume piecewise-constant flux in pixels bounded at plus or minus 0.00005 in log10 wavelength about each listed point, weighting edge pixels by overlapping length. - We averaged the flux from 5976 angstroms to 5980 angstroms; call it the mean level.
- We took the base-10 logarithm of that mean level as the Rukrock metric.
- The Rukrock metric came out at 1.90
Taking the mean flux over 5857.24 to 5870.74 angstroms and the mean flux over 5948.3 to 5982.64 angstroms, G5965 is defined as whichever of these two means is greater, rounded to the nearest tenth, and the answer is 84.9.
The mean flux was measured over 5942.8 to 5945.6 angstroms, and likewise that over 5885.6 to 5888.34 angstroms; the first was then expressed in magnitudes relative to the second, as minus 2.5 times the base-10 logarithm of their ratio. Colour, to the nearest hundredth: -0.10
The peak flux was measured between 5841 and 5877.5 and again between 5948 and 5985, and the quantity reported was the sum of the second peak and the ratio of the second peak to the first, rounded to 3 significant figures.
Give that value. 90.4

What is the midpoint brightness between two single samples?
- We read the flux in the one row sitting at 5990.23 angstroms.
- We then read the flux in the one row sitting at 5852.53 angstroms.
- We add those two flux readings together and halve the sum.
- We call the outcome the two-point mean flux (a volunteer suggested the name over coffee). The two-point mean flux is 84.9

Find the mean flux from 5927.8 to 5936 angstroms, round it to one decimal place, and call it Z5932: 85.3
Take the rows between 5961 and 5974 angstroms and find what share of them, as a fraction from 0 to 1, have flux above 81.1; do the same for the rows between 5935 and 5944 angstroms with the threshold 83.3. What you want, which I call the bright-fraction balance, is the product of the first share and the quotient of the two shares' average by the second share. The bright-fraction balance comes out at 1.5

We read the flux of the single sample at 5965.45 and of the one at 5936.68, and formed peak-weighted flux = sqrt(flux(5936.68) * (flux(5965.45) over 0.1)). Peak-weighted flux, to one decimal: 274.2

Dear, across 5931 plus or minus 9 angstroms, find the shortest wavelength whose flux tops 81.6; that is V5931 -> 5923.02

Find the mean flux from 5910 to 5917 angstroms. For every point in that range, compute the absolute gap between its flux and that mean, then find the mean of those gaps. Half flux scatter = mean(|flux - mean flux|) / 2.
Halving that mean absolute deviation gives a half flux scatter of 1.5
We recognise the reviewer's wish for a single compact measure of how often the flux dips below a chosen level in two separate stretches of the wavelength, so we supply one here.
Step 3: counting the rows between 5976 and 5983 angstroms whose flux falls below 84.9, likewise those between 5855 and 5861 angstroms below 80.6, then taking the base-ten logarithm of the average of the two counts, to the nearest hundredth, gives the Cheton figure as 0.48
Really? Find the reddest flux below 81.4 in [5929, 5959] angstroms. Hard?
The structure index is 5953.10 angstroms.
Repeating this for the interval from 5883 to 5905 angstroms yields 5903.96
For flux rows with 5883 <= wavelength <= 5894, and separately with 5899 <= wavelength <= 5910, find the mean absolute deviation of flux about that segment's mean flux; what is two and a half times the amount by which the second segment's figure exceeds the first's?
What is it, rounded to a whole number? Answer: -10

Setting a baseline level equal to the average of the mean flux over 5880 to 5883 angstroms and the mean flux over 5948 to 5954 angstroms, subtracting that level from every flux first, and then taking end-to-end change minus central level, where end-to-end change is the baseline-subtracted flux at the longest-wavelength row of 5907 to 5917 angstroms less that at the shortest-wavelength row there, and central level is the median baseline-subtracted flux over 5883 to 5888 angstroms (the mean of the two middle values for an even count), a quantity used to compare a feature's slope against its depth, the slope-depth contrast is 15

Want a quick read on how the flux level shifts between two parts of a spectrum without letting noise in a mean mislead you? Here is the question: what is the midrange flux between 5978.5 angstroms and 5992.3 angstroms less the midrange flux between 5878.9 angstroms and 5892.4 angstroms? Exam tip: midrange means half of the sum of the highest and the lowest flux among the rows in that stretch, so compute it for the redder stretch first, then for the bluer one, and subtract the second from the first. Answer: 11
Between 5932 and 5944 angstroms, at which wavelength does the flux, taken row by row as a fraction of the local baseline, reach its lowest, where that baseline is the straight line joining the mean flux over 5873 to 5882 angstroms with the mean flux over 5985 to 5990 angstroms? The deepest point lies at 5940.78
